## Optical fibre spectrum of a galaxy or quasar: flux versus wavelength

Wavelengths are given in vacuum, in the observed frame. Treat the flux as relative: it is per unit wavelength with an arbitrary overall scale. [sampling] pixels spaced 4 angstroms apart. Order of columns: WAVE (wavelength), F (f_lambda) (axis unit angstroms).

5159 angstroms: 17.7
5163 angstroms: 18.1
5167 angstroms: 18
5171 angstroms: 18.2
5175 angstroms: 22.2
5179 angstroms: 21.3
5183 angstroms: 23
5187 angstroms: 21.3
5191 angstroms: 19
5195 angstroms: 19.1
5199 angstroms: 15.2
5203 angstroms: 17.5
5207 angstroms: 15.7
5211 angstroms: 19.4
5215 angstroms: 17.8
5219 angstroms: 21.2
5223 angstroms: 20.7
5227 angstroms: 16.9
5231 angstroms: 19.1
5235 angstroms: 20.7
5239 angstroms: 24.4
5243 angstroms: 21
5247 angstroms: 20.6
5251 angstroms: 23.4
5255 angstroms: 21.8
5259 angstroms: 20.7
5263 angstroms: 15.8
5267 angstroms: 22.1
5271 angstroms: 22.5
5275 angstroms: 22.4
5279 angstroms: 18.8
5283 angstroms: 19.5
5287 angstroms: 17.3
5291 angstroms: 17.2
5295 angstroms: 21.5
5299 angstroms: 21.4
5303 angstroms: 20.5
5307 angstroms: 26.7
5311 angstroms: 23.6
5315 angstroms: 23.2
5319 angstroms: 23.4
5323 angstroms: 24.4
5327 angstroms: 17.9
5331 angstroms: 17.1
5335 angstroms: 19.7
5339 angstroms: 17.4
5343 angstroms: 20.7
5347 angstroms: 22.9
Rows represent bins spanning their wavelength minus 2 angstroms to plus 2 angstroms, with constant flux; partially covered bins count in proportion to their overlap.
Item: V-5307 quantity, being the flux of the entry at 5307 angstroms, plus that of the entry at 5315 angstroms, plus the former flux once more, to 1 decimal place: 76.6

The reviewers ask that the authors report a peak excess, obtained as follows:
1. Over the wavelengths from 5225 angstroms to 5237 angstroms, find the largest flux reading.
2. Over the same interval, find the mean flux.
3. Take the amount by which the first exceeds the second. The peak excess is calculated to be 1.80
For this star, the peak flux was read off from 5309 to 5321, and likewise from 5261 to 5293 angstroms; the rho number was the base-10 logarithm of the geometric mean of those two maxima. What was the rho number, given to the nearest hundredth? 1.36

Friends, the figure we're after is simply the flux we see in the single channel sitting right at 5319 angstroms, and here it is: 23.4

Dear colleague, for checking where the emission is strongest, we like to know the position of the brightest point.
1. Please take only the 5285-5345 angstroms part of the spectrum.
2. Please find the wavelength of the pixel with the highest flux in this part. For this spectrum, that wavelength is 5307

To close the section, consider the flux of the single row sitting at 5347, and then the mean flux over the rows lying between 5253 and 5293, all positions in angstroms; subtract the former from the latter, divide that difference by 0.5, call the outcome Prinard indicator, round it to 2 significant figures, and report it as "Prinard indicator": -6.2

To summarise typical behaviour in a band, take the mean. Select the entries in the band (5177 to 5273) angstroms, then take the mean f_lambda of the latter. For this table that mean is 20.0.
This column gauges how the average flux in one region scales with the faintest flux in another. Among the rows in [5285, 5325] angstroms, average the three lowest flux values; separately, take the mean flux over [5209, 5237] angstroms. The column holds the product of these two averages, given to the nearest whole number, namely 356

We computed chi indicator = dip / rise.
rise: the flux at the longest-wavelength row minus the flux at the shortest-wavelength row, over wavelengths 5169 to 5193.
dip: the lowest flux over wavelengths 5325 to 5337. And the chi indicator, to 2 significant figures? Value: 21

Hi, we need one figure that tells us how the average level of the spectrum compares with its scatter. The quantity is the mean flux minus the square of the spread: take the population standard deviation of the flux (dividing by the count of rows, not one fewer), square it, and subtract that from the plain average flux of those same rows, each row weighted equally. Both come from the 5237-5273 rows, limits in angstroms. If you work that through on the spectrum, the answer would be 16.1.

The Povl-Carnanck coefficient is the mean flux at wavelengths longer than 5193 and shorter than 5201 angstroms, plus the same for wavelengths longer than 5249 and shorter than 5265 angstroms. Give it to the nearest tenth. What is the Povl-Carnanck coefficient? 37.6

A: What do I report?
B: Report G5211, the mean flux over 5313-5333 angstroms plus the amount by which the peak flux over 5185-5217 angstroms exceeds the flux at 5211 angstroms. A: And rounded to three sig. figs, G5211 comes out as 23.1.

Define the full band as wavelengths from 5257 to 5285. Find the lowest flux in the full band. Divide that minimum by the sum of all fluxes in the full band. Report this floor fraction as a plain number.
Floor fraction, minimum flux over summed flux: 0.11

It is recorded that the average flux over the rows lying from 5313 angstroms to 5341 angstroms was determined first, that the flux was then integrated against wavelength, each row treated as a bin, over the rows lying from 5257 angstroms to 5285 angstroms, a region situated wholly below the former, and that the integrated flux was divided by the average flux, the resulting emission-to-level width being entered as 27.7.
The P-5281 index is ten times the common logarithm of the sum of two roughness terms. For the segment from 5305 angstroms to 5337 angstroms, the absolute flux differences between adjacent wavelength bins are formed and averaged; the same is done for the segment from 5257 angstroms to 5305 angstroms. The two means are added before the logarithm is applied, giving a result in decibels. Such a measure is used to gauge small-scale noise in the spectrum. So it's 6.26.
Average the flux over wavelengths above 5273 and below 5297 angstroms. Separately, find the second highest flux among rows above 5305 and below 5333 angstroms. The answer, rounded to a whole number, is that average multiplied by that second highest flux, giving 475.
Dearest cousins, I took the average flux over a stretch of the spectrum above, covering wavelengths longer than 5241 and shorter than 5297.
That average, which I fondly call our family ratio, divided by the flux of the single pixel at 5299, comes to 0.95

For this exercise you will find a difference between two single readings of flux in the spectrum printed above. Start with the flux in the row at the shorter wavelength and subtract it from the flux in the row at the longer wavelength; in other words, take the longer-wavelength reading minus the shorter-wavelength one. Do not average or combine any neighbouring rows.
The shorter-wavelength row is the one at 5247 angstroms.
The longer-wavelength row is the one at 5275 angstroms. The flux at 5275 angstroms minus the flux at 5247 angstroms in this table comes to 1.8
